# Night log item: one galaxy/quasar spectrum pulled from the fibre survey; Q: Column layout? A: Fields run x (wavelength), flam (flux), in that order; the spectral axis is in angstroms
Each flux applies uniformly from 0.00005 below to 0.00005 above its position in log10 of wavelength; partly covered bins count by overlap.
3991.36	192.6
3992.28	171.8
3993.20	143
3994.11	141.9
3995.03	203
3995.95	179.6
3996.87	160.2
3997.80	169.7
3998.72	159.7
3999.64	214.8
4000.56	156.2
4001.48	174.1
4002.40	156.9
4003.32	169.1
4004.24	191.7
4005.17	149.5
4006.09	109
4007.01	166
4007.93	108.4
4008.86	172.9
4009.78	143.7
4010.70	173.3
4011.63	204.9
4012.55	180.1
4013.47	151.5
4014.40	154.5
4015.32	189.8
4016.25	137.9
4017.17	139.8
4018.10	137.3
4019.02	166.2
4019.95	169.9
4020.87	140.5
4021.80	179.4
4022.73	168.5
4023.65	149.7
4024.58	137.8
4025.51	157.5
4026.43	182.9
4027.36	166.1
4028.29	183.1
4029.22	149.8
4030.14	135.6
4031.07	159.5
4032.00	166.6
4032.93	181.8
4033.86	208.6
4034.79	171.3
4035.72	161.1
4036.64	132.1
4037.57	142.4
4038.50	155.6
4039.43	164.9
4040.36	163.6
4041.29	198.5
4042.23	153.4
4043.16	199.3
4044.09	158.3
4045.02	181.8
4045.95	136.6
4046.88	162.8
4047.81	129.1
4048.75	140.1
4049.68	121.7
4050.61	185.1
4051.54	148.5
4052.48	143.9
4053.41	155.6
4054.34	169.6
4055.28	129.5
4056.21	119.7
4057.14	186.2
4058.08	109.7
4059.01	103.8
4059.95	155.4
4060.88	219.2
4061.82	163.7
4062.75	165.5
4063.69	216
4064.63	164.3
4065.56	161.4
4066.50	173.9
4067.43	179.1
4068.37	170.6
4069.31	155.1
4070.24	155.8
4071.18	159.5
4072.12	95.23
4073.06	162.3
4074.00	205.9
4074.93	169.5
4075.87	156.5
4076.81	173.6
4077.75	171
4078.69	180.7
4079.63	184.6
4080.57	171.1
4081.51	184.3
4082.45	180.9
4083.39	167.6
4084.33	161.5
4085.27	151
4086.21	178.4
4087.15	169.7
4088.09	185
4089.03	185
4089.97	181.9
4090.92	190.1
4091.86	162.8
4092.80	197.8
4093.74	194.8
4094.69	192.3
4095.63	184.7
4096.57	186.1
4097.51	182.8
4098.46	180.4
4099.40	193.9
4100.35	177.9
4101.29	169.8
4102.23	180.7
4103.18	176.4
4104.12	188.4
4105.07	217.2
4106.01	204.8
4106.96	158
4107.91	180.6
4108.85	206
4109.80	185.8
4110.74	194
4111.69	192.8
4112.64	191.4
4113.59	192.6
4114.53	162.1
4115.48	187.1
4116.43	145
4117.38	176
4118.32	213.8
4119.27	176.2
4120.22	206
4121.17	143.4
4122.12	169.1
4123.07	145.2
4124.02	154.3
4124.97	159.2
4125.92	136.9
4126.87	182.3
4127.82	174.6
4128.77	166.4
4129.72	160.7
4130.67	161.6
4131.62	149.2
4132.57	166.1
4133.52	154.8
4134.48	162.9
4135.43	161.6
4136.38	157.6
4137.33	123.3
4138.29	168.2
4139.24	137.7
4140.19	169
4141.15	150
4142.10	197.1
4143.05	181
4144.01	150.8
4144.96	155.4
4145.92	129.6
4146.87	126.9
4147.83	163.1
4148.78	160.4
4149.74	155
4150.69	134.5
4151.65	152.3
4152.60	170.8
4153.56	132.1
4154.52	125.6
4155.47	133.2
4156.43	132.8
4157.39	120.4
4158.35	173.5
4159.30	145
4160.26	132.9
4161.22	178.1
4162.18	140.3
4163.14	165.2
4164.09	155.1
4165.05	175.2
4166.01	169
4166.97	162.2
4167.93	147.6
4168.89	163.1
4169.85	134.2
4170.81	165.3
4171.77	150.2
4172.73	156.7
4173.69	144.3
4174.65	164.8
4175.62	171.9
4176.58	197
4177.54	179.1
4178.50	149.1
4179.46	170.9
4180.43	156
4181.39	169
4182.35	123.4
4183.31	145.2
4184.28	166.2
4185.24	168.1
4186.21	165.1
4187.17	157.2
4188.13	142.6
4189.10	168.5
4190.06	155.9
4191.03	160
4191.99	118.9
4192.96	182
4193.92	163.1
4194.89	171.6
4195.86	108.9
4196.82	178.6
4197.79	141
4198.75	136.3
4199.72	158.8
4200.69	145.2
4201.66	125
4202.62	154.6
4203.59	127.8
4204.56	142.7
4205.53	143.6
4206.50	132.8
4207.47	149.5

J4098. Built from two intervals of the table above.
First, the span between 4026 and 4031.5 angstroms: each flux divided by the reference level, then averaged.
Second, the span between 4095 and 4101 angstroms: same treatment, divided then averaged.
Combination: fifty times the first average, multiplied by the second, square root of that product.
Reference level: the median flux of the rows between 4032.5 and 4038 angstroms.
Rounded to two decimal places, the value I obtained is 7.37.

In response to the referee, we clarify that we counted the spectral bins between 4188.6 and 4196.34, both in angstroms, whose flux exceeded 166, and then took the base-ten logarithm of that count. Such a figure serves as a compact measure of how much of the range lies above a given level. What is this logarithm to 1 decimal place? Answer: 0.5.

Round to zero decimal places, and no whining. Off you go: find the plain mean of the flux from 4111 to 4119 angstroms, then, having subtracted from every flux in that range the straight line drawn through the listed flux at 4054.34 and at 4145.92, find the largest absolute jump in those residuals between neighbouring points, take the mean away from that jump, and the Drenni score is -141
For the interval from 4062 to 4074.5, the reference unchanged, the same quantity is -99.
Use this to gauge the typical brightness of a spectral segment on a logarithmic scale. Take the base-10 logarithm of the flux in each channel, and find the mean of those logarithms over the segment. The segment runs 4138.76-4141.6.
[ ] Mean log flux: 2.18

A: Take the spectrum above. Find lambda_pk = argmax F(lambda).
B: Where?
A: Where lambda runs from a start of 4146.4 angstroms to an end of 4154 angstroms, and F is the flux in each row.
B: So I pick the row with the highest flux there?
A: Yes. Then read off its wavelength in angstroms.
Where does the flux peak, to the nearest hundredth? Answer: 4152.60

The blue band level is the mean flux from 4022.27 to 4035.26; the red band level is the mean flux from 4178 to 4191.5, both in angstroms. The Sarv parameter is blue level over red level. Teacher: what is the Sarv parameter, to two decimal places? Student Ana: 1.06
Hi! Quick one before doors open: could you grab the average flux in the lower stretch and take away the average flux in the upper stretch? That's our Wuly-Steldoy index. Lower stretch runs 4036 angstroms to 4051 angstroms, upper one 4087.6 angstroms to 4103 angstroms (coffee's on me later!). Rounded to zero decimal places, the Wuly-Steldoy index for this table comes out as -26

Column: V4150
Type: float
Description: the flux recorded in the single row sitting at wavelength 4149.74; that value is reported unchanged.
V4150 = 155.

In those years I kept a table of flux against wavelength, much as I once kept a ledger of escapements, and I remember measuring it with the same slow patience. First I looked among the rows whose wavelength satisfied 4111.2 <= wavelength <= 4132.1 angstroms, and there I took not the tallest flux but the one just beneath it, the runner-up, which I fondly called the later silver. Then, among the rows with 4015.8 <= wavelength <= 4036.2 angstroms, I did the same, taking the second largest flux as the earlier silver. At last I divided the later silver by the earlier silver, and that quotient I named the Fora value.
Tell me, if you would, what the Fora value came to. 1.13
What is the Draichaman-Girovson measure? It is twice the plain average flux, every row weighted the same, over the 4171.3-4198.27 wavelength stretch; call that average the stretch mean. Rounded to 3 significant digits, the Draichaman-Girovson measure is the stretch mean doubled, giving 316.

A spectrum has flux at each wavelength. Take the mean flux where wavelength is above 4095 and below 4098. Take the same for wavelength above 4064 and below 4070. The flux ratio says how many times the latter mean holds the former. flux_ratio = 0.91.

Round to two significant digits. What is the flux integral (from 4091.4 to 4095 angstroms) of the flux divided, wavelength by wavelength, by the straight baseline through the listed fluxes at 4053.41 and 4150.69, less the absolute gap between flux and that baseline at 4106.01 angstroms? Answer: -56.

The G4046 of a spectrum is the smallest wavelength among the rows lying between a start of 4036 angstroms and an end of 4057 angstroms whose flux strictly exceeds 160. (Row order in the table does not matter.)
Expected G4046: 4039.43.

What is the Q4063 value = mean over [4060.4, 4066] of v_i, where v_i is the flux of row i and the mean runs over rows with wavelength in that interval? 182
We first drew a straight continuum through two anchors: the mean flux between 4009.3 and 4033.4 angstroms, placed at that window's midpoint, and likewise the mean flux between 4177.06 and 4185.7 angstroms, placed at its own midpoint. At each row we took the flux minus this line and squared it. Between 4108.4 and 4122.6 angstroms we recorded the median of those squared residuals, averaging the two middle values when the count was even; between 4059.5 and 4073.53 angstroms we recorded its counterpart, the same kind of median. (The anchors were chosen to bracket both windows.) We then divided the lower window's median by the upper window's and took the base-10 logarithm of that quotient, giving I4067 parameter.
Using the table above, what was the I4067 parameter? -1.4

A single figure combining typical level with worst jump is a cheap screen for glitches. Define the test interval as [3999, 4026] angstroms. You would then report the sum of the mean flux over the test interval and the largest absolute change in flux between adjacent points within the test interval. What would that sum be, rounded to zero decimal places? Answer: 225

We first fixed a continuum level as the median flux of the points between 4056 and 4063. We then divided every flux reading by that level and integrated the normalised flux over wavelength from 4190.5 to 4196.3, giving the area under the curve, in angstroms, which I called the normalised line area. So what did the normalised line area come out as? 5.5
